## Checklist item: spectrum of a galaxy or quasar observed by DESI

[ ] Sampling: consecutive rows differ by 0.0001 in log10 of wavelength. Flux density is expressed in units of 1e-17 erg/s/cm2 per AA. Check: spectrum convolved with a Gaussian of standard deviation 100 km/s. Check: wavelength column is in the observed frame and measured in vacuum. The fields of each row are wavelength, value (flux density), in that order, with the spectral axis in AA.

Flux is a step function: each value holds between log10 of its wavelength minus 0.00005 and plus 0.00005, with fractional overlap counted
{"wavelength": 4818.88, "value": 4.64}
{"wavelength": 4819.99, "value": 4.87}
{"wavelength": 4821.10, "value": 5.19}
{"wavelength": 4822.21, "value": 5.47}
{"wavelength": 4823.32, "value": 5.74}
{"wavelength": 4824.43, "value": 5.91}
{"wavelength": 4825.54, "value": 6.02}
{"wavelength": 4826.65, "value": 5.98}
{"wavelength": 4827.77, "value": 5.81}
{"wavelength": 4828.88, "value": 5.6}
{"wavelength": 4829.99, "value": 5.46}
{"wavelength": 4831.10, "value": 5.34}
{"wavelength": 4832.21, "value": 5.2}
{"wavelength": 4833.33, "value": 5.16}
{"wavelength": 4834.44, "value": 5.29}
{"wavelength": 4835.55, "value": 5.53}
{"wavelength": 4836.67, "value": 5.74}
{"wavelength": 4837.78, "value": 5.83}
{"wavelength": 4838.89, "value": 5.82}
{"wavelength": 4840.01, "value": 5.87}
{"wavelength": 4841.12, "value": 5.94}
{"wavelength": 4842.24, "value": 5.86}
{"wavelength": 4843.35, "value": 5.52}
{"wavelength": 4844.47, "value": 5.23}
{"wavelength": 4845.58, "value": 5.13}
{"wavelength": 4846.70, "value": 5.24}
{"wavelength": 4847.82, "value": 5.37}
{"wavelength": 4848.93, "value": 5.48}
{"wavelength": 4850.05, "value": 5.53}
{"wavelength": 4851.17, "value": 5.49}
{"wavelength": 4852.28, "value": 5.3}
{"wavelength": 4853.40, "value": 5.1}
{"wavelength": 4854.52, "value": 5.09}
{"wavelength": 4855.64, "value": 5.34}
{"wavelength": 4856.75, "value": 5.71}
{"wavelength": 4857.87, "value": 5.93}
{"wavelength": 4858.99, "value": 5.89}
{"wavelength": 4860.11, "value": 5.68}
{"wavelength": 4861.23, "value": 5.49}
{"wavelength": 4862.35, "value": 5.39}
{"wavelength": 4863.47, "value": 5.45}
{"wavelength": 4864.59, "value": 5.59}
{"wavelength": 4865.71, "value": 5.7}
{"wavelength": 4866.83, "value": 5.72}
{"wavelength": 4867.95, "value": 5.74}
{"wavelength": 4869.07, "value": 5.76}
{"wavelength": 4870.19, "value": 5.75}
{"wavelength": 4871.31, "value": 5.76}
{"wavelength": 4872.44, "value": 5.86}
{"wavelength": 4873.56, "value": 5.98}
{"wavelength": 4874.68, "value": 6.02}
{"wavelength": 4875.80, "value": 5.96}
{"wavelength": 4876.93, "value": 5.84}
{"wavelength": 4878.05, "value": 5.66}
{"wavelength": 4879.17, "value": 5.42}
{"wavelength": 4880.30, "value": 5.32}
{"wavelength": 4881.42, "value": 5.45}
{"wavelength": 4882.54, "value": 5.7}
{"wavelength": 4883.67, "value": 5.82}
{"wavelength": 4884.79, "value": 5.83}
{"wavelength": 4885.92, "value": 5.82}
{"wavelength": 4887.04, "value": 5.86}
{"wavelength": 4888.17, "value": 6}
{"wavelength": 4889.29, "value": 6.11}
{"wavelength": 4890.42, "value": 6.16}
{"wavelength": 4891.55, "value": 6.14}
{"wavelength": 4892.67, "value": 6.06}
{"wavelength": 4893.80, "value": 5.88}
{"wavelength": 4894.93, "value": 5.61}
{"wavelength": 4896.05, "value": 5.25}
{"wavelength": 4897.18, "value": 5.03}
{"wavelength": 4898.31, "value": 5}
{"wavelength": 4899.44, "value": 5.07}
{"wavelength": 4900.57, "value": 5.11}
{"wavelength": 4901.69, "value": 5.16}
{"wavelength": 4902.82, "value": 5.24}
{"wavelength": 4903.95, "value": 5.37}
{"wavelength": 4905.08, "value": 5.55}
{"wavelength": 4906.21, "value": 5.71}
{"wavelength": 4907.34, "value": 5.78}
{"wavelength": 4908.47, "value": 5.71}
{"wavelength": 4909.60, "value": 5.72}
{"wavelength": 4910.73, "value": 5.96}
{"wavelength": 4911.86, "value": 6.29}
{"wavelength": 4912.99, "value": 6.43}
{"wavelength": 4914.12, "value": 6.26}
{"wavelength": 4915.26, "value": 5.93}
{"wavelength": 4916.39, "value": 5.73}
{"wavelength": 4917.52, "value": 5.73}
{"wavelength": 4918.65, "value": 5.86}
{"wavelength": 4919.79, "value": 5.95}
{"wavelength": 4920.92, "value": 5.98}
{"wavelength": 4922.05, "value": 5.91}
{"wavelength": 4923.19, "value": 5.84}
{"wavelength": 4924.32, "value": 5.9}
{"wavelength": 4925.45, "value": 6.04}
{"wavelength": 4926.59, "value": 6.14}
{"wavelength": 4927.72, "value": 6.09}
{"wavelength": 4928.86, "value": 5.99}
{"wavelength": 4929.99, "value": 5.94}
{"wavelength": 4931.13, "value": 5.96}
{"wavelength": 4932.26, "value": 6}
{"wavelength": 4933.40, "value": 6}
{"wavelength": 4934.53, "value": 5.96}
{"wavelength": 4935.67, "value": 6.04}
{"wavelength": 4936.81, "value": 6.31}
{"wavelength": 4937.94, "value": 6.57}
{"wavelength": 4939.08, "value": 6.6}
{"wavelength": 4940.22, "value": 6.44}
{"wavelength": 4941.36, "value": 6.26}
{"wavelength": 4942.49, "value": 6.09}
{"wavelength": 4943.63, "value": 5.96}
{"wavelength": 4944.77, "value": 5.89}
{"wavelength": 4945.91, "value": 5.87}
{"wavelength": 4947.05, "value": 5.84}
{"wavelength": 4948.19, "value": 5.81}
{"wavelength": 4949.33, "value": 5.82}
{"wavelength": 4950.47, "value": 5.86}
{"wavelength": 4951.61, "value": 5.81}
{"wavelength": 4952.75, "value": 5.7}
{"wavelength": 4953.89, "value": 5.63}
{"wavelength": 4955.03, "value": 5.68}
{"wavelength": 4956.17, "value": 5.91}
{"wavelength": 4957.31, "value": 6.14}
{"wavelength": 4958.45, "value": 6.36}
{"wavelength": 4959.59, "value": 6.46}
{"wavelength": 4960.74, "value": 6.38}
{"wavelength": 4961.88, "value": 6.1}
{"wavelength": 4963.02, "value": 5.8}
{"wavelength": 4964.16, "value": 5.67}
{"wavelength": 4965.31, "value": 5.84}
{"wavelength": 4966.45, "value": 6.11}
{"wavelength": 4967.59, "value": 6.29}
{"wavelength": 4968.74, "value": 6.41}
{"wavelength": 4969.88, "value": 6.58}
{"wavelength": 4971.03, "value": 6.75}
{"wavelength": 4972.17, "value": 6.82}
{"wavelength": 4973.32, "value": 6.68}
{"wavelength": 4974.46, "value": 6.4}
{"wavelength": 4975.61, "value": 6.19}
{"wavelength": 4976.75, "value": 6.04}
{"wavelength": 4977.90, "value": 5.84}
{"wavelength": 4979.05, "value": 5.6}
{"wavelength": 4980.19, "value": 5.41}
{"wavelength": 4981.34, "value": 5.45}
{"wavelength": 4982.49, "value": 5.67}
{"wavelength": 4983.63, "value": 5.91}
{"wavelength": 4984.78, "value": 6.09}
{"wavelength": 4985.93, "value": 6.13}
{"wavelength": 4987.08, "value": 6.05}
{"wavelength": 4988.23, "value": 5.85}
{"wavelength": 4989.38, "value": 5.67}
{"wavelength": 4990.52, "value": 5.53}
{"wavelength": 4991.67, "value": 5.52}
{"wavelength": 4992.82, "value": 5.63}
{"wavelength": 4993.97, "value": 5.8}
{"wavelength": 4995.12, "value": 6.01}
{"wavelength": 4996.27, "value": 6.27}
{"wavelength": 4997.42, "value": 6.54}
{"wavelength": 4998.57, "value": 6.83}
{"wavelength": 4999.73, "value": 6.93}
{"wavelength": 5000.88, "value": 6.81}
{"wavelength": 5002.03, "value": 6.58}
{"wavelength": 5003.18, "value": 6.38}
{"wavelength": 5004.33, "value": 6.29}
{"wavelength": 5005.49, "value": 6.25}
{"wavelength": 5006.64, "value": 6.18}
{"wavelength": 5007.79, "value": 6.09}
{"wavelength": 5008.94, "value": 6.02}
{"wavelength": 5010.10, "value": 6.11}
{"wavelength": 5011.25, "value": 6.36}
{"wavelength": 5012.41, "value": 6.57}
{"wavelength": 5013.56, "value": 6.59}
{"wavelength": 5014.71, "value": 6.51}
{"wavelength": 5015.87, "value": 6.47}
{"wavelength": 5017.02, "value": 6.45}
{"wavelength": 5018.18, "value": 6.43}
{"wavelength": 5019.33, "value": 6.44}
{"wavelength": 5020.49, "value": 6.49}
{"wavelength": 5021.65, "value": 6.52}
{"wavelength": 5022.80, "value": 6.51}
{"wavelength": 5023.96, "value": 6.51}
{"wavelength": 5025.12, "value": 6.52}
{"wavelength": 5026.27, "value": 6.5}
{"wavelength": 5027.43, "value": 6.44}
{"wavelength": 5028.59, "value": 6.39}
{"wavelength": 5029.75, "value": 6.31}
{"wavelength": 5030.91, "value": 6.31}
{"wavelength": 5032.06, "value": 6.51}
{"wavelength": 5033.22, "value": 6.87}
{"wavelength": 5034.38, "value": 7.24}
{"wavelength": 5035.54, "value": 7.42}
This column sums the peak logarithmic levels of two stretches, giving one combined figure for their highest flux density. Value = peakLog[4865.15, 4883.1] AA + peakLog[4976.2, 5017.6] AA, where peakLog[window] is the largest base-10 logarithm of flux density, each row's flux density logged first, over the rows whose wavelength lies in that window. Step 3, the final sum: 1.62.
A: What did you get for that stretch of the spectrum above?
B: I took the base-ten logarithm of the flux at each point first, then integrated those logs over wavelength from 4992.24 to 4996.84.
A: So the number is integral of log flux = 3.6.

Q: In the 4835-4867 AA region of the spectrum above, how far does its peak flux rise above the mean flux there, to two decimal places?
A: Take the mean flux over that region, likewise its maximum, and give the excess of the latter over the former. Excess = 0.39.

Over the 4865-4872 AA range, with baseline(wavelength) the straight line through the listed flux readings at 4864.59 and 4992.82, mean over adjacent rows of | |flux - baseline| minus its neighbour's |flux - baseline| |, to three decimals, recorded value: 0.016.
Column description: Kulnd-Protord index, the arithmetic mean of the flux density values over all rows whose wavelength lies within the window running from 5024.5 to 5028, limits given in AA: 6.49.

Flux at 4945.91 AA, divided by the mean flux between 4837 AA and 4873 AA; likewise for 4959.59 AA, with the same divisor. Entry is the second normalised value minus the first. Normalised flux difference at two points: 0.11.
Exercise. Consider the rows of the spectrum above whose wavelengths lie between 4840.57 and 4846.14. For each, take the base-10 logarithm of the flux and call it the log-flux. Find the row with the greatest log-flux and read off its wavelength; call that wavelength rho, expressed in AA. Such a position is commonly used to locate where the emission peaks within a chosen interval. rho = 4841.12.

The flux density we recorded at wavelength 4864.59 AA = 5.59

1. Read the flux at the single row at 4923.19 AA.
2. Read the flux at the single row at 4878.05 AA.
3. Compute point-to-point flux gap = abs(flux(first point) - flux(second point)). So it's 0.18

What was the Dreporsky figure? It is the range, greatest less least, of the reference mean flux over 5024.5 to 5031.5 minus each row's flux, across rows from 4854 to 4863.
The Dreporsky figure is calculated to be 0.84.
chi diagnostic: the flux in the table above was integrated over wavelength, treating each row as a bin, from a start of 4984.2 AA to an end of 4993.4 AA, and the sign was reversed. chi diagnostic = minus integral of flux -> -53.4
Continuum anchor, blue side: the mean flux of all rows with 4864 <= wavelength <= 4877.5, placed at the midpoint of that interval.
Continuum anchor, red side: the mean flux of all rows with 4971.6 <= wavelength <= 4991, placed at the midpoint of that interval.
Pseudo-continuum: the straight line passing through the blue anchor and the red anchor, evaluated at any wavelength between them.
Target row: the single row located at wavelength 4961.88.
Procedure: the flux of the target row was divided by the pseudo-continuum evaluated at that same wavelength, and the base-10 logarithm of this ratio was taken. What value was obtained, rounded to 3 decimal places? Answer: 0.012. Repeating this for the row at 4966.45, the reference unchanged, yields 0.012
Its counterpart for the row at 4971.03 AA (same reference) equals 0.055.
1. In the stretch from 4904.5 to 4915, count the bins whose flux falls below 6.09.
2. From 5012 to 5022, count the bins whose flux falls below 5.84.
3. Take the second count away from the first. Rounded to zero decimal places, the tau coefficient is 6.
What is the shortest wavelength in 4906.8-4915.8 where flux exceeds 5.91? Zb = 4910.73 AA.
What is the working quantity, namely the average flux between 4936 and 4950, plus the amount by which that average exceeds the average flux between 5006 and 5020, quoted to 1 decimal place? 5.9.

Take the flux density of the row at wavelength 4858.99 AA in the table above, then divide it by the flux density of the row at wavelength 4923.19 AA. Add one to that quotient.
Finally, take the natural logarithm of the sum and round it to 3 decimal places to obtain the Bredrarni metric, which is 0.697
